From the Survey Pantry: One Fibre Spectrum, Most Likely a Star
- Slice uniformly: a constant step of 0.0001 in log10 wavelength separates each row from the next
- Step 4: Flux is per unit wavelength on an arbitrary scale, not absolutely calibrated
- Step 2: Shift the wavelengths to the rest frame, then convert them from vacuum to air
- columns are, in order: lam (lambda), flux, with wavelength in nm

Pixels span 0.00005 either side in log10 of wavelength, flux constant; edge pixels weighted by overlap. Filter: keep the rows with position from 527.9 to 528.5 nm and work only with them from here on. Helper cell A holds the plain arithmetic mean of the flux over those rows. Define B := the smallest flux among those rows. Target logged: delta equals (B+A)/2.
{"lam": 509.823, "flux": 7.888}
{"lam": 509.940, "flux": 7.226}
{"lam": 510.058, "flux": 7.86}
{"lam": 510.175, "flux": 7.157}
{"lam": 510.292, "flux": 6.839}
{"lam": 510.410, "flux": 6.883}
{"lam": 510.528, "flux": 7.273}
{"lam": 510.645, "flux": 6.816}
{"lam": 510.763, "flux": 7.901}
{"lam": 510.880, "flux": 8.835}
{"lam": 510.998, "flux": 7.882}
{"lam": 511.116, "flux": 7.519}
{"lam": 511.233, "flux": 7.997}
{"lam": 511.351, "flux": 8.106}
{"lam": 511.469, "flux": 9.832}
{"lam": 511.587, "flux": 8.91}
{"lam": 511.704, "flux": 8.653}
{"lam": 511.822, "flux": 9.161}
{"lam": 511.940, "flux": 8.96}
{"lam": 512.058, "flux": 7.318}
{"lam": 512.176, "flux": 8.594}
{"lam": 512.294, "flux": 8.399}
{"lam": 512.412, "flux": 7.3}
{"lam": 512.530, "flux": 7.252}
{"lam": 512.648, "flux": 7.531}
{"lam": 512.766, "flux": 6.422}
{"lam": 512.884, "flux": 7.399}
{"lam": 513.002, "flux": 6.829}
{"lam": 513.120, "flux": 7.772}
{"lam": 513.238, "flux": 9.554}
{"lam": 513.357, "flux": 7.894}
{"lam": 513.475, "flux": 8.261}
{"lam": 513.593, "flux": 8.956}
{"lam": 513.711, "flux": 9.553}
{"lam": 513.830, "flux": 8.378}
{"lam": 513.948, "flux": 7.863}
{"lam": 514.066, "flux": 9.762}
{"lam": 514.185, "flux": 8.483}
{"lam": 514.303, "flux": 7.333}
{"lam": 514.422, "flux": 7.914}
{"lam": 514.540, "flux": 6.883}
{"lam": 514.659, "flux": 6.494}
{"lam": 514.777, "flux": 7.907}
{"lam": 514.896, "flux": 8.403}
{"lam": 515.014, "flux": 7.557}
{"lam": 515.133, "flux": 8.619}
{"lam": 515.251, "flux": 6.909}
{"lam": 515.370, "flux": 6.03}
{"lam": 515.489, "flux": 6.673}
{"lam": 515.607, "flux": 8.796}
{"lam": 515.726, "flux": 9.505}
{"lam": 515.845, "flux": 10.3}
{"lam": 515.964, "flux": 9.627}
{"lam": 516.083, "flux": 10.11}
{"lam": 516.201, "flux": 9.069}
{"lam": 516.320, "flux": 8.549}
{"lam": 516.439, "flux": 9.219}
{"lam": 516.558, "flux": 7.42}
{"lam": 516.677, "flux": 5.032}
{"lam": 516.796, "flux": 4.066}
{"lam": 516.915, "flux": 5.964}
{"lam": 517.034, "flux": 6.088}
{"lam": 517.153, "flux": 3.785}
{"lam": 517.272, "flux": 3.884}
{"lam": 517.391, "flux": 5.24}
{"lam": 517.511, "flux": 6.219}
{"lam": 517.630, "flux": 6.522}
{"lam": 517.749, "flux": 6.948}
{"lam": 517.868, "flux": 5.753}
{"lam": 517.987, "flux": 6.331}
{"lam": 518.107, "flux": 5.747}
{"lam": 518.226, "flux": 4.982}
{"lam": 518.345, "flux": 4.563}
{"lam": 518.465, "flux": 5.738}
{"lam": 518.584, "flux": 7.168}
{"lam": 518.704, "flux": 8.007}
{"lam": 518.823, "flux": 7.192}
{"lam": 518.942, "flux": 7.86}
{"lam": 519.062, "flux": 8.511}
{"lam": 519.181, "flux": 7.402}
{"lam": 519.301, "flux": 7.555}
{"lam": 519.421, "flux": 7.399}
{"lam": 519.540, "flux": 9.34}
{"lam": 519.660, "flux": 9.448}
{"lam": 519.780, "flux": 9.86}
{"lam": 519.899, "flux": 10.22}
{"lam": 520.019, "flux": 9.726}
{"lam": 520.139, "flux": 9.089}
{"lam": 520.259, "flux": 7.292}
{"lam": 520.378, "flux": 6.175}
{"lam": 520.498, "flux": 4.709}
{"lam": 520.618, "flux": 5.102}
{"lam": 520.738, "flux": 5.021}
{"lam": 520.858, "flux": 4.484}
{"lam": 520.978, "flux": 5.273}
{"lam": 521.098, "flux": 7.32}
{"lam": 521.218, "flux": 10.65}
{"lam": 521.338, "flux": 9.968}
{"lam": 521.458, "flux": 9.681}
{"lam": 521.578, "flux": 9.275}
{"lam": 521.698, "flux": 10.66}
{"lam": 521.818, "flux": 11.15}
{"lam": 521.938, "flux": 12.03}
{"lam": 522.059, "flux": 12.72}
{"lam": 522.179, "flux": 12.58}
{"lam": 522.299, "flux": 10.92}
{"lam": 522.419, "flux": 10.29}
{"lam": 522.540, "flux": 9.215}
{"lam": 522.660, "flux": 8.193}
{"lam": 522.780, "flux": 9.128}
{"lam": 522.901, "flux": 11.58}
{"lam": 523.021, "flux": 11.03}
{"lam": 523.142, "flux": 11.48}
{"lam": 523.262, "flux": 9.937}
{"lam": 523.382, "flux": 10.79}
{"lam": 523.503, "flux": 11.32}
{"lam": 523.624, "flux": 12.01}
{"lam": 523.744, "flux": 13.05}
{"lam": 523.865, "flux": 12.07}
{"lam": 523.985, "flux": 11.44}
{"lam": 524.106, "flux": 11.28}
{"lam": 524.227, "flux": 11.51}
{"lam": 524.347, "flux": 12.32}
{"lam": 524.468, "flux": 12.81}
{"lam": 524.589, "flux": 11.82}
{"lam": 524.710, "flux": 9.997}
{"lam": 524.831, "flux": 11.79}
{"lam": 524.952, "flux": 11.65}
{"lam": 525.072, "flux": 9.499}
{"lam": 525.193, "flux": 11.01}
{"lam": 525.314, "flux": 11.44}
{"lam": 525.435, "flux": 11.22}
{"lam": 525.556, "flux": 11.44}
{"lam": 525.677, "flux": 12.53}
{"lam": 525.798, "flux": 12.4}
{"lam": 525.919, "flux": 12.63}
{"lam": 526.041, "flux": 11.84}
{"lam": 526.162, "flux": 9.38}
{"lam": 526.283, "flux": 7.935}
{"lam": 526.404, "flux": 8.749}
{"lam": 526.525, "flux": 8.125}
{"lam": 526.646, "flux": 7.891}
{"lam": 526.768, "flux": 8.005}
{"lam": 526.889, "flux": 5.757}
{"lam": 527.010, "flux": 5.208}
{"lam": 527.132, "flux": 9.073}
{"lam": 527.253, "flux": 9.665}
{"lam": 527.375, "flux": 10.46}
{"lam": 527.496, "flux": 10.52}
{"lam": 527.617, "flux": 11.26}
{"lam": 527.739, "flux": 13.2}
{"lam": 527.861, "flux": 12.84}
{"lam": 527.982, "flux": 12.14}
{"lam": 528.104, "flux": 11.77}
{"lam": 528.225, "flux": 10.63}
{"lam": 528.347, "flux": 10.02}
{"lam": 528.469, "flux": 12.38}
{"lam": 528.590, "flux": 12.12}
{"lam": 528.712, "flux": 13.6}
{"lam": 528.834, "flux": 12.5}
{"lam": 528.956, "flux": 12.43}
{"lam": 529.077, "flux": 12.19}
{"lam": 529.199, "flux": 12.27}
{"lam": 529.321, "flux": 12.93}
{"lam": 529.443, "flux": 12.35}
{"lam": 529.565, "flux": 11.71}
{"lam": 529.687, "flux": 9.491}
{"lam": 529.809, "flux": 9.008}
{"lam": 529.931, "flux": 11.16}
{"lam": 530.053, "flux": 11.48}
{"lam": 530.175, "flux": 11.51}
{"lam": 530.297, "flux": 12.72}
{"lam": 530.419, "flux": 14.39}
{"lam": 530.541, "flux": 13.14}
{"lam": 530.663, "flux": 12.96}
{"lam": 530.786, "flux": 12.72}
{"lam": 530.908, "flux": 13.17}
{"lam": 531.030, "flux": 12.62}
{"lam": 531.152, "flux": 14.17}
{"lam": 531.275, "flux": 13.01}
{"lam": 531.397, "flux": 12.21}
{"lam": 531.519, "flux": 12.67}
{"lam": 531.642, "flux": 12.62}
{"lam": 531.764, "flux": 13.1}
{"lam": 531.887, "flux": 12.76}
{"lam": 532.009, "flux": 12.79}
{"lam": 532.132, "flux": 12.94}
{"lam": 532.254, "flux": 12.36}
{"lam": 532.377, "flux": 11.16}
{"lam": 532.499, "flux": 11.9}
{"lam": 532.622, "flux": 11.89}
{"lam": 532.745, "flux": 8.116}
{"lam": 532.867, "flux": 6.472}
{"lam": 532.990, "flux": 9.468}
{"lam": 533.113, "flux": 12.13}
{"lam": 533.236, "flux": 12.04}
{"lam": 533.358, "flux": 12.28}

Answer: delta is 10.7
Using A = 11.4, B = 10.02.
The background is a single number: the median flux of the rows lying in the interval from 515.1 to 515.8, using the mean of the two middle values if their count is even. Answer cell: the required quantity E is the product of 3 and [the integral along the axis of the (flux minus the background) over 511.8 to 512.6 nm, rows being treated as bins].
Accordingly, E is 1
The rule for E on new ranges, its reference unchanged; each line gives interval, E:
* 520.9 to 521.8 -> 3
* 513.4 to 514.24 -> 2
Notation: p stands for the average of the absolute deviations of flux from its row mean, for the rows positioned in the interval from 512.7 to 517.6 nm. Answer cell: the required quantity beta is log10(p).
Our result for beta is 0.13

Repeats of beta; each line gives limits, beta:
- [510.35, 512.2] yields -0.14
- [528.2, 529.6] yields -0.18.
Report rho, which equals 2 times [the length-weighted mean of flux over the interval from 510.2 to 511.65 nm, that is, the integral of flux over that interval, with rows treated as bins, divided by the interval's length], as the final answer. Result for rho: 16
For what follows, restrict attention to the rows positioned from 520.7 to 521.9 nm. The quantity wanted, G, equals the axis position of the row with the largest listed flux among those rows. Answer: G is 521.818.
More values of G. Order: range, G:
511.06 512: 511.469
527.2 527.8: 527.739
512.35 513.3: 513.238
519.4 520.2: 519.899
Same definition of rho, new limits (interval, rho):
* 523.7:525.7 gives 23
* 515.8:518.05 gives 14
